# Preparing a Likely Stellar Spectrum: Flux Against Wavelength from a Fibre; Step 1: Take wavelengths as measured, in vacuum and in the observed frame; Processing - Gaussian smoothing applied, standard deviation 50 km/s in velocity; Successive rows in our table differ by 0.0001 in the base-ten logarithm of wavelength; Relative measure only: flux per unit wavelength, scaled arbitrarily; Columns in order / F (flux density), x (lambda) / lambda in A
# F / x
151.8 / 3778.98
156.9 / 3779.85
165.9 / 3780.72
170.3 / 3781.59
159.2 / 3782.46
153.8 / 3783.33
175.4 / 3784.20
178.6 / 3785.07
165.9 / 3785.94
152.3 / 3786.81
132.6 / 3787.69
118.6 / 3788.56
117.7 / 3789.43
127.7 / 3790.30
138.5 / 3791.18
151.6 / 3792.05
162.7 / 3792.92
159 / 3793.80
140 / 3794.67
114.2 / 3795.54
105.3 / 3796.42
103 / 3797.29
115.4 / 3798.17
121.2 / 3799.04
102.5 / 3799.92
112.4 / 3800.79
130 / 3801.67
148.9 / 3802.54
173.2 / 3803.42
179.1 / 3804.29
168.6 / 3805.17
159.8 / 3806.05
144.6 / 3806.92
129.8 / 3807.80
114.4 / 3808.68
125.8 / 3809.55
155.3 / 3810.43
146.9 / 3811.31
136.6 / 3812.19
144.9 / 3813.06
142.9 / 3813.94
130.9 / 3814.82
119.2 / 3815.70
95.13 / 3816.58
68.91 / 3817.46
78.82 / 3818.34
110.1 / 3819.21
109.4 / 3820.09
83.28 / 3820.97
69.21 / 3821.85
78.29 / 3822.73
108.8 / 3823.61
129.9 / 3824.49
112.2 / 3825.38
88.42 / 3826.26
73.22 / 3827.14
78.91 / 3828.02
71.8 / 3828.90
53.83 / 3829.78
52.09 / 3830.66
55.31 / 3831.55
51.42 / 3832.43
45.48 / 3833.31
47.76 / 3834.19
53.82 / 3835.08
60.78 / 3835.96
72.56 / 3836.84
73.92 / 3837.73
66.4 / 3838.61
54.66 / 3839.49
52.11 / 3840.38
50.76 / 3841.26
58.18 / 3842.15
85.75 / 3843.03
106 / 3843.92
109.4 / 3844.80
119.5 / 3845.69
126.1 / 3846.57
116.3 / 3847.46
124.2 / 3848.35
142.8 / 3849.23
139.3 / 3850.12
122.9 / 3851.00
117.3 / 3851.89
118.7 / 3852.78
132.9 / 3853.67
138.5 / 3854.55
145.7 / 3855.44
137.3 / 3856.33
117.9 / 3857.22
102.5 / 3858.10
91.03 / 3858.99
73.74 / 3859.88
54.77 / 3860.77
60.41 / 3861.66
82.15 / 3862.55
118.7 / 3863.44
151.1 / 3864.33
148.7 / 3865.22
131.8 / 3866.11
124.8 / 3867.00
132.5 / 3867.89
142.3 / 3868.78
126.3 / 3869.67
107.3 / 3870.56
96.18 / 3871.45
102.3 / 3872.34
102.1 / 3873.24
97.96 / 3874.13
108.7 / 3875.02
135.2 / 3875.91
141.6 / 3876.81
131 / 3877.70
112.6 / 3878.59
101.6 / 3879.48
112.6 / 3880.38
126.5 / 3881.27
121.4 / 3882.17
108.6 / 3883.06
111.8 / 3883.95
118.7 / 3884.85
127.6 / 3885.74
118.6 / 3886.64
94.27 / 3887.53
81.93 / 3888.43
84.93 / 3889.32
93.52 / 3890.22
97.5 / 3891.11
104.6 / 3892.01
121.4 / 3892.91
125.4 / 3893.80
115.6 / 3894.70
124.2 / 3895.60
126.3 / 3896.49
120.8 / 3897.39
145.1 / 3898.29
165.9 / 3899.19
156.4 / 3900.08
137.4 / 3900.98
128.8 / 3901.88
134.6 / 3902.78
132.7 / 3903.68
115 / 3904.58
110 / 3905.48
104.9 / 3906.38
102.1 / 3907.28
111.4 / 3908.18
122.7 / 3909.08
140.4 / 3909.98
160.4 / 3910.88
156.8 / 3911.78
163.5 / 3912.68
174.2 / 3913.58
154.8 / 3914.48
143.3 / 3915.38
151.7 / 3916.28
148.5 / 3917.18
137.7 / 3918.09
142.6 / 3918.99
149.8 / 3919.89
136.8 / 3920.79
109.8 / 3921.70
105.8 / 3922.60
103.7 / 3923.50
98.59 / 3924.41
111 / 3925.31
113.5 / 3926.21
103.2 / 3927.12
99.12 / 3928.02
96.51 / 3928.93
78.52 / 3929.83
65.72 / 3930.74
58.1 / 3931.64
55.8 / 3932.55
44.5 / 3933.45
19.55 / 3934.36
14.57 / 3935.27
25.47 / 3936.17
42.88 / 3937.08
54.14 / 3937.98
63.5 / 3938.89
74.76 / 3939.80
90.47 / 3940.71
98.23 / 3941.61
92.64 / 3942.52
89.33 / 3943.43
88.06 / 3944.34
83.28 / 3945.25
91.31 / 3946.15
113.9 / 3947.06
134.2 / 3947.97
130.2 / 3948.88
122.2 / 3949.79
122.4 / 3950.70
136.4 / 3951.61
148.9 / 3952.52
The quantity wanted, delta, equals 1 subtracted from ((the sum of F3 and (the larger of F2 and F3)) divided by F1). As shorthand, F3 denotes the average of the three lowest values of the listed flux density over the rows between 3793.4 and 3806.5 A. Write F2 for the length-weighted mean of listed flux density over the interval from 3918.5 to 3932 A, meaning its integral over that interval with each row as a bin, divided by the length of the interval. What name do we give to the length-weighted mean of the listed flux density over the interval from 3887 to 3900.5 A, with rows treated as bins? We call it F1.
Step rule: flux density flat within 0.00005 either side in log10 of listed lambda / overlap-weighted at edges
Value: 0.8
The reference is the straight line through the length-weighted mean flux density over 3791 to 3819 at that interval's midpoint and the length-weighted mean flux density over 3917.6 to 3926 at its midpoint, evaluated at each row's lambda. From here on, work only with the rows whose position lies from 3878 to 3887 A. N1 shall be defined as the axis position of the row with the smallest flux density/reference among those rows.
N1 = 3879.48 A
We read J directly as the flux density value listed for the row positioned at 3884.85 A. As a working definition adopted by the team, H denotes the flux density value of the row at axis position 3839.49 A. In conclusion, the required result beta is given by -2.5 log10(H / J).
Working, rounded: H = 54.66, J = 118.7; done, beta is 0.84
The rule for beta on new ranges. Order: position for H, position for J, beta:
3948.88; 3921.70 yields -0.19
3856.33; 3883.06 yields -0.25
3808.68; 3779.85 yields 0.34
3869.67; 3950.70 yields -0.03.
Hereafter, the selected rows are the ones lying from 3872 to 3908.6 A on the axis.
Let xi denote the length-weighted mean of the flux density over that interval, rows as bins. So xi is 117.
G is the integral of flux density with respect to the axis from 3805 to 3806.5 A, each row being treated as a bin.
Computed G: 245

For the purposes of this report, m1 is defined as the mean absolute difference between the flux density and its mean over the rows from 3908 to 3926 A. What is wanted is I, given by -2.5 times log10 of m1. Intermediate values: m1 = 19.0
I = -3.20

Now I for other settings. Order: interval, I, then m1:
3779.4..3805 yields -3.34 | 21.8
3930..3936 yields -3.10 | 17.3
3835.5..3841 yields -2.20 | 7.6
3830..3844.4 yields -2.70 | 12.0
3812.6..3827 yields -3.31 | 21.1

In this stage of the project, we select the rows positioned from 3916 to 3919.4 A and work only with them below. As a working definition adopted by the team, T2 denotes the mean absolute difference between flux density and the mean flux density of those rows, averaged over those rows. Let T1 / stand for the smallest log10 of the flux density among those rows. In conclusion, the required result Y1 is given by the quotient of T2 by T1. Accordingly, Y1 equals 2.3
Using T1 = 2.14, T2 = 5.0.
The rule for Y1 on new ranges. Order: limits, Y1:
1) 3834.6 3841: 4.5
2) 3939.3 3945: 2.7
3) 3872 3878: 8.2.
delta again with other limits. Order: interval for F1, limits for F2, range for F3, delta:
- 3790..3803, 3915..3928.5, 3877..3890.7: 0.6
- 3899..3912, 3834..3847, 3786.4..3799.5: 0.6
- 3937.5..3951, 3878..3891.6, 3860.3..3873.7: 0.8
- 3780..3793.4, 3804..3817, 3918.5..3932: 0.4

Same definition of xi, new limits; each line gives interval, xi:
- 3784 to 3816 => 139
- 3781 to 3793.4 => 151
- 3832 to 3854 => 90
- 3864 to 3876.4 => 122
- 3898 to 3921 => 140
